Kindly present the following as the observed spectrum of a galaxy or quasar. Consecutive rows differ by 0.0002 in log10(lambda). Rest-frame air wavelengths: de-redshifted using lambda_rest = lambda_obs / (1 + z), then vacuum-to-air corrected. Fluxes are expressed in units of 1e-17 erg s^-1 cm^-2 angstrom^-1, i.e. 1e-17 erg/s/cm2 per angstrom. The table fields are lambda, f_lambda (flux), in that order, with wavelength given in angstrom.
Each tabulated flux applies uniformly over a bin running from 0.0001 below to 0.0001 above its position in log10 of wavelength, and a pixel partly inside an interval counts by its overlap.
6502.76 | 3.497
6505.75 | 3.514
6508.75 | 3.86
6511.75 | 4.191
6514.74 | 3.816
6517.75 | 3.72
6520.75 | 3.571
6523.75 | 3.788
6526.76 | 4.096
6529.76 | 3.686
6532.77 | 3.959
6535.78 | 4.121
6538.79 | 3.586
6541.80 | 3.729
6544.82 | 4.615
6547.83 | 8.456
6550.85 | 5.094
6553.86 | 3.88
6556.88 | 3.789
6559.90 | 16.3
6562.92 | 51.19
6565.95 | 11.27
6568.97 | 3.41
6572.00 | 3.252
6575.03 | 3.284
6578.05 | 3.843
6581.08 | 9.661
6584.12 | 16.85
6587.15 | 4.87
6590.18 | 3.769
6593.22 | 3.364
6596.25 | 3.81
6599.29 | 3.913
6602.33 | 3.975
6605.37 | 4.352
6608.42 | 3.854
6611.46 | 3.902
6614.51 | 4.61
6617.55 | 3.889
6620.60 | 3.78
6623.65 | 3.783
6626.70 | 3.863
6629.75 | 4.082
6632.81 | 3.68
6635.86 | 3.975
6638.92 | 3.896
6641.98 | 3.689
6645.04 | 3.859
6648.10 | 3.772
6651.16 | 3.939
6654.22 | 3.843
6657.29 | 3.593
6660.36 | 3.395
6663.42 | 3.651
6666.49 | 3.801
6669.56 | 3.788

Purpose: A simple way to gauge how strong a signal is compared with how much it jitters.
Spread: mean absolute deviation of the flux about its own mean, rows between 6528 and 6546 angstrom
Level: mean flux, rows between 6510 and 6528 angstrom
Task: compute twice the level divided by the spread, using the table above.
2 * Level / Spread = 27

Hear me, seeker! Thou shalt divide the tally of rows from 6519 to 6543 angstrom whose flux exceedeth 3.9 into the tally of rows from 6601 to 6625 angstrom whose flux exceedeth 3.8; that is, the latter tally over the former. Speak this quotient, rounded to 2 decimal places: 2.00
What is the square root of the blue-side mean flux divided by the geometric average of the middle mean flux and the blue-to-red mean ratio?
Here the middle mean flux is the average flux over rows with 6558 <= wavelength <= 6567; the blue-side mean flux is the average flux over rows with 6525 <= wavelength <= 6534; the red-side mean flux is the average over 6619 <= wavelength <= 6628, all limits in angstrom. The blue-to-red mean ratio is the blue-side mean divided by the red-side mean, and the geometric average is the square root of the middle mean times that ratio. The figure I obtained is 0.87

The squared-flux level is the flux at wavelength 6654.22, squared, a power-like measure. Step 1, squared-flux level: 14.8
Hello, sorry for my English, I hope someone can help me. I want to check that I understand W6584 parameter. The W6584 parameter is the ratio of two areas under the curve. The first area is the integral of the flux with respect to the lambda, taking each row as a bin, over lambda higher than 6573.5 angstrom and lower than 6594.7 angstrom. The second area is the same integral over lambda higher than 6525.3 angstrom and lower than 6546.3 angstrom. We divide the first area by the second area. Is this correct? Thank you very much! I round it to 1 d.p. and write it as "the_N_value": 1.7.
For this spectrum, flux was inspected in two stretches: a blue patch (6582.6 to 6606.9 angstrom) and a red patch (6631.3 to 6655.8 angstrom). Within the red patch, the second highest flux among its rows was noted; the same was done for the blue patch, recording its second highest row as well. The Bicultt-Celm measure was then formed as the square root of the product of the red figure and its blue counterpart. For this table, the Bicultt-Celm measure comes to 4.4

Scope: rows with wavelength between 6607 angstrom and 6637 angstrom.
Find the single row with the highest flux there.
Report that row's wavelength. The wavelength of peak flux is 6614.51 angstrom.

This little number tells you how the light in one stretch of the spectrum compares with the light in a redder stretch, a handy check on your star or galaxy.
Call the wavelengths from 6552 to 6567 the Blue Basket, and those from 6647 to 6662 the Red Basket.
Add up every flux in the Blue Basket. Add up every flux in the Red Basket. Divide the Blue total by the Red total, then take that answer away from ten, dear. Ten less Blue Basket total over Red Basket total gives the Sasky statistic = 5.3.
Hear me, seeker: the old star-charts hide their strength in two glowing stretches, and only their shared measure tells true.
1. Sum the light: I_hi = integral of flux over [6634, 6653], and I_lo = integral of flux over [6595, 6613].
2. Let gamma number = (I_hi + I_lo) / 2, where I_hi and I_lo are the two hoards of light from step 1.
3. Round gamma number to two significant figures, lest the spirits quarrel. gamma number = 72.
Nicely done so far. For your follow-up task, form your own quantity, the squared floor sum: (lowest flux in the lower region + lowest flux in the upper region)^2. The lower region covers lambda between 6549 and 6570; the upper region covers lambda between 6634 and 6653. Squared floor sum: 50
